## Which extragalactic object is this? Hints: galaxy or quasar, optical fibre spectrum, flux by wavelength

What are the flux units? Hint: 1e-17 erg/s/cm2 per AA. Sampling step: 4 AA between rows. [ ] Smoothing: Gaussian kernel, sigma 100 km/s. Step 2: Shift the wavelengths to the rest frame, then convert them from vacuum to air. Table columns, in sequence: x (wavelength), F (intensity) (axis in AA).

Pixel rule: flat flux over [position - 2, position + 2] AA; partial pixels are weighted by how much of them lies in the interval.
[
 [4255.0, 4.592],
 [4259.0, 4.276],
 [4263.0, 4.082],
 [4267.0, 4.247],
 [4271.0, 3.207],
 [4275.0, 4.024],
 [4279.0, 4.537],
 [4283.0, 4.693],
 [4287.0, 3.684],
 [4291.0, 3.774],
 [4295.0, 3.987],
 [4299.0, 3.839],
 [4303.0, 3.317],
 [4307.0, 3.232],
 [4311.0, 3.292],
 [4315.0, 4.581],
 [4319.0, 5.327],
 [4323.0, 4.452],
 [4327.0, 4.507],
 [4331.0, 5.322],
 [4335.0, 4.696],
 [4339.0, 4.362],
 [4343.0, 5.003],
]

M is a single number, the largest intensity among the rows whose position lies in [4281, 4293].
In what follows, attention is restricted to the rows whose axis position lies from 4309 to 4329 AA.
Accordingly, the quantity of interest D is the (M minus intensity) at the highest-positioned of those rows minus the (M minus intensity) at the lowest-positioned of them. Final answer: -1.2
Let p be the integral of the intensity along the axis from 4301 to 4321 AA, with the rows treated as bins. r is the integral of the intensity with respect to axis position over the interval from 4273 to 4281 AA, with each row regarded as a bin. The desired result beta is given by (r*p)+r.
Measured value 2739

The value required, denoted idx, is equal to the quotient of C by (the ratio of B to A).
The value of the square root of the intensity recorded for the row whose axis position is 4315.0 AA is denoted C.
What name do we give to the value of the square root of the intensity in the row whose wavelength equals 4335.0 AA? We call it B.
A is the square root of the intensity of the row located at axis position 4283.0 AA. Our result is 2.14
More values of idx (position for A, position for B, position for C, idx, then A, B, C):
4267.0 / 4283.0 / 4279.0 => 2.03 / 2.06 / 2.17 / 2.130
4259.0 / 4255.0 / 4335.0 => 2.09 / 2.07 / 2.14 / 2.167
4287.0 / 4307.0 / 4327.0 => 2.27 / 1.92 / 1.80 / 2.123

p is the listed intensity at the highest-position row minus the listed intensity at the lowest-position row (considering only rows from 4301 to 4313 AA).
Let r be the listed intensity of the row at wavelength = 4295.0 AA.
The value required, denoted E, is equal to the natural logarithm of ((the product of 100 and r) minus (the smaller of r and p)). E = 5.99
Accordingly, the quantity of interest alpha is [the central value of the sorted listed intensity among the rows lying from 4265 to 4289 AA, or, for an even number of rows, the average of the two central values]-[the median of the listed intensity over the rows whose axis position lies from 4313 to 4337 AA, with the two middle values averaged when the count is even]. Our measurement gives -0.5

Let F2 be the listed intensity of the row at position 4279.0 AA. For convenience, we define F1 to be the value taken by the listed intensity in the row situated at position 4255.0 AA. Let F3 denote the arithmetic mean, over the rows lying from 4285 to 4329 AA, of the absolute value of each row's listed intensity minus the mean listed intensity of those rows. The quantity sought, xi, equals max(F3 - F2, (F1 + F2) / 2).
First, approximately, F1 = 4.592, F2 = 4.537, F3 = 0.52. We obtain 4.56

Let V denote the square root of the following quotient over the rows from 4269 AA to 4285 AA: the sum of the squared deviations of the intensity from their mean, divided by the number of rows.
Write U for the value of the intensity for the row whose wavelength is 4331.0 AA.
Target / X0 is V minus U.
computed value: -4.7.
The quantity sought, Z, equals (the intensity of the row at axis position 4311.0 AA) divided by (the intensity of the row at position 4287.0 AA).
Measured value 0.89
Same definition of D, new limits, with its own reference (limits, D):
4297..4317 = -0.7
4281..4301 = 0.9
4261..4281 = -0.5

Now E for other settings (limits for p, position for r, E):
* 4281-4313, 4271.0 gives 5.77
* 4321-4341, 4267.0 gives 6.05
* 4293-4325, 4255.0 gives 6.13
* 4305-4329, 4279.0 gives 6.11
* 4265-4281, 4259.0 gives 6.06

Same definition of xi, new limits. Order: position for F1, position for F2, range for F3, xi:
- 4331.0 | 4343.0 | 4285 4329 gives 5.16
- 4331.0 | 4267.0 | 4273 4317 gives 4.78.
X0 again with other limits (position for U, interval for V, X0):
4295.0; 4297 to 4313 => -3.7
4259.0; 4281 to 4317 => -3.8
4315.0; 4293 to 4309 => -4.3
